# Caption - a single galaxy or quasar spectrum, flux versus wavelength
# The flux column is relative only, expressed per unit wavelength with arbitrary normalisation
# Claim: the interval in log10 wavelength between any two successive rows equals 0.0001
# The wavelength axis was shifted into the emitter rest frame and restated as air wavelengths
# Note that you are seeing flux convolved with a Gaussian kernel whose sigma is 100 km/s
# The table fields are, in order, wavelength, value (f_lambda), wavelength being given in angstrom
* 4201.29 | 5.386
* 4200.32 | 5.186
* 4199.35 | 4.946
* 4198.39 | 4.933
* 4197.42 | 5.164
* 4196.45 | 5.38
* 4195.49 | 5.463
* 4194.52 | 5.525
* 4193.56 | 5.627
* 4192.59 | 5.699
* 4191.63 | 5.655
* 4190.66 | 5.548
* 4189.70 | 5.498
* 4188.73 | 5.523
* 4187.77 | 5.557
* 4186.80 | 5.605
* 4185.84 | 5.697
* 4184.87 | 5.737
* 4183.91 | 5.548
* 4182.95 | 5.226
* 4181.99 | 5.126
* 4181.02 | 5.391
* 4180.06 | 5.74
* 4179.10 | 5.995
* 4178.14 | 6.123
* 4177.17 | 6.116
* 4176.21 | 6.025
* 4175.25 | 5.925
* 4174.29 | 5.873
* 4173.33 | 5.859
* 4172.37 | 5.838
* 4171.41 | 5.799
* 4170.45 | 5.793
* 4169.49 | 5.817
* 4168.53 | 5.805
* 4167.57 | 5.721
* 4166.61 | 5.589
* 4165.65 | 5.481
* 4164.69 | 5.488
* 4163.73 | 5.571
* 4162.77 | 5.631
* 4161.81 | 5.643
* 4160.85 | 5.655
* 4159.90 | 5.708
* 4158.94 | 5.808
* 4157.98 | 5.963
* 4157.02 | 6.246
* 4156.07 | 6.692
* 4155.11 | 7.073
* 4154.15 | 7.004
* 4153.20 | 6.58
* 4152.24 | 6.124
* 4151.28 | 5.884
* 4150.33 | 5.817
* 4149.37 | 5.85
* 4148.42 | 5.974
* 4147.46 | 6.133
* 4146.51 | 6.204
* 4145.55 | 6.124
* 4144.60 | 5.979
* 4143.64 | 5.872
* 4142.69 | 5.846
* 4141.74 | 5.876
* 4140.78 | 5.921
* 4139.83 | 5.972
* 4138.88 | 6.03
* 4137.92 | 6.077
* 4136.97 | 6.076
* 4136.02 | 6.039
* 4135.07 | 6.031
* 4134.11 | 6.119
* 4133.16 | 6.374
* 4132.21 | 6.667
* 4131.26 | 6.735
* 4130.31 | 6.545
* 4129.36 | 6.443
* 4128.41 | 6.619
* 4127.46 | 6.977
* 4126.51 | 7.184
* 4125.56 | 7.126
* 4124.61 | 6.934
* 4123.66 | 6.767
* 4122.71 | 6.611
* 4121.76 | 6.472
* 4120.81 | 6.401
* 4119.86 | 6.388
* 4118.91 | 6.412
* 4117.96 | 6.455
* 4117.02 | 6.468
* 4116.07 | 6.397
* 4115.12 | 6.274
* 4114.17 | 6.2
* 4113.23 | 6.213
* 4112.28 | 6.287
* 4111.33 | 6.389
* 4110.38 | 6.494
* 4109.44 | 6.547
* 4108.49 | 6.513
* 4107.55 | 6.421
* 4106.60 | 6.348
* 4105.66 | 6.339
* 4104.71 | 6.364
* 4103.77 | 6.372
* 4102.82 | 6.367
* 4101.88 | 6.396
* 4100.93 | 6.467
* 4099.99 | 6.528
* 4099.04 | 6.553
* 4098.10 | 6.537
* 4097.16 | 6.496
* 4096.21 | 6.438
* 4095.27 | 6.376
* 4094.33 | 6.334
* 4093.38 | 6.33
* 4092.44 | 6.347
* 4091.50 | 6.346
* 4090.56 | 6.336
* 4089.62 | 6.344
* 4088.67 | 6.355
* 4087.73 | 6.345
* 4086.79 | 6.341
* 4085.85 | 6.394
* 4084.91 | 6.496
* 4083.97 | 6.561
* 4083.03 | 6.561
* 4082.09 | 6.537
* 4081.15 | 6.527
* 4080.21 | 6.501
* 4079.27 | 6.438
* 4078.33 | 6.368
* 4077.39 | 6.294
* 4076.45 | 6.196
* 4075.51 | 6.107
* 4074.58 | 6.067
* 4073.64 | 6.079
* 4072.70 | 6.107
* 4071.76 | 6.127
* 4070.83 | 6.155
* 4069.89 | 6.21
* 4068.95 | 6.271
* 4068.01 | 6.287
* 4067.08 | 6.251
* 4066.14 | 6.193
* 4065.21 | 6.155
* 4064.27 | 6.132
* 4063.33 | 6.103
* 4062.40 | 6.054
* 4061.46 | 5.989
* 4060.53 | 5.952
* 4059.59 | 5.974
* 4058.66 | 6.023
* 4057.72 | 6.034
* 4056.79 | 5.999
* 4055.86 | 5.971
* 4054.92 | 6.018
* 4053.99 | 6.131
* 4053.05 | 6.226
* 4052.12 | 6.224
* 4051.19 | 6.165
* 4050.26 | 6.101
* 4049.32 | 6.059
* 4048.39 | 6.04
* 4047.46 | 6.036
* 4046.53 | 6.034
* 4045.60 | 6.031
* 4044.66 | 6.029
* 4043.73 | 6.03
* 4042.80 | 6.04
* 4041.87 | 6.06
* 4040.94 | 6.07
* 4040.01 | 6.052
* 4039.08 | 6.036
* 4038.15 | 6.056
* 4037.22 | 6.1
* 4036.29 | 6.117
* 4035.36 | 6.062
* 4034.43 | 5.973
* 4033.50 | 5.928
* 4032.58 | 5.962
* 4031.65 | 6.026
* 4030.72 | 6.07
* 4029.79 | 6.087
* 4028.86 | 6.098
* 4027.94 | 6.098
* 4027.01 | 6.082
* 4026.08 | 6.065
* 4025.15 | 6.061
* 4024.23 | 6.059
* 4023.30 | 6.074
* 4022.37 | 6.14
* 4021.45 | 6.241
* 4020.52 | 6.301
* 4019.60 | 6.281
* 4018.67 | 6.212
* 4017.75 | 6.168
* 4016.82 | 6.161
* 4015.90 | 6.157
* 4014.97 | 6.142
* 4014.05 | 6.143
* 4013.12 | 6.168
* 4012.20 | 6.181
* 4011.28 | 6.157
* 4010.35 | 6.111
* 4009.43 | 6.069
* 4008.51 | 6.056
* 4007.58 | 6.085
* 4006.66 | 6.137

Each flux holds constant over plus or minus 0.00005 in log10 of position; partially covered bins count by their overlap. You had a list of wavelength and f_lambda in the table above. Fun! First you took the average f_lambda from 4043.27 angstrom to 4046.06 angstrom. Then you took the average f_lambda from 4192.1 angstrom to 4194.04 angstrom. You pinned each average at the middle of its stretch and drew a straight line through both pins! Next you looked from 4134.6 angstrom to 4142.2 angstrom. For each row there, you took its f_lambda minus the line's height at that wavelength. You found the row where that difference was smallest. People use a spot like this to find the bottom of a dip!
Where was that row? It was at 4141.74 angstrom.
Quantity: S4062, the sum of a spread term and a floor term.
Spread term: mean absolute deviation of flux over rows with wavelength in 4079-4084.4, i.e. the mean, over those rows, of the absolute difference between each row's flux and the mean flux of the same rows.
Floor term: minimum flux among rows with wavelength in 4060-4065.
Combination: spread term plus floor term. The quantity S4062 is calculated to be 5.99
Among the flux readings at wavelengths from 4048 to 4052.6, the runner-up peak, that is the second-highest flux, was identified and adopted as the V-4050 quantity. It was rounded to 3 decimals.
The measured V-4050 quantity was 6.165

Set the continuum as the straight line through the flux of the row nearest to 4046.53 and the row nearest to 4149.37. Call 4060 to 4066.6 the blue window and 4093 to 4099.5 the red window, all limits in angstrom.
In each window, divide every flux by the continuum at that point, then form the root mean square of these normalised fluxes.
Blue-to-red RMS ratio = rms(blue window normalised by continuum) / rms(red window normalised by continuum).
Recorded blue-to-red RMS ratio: 0.94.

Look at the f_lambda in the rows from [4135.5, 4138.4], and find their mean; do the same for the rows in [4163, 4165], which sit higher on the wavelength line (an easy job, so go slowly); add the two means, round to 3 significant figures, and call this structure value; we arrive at 11.6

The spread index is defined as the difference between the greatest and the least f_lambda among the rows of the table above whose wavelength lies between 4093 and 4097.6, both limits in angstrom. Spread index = 0.17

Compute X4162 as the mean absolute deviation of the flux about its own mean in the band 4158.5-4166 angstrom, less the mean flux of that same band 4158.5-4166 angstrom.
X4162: -5.54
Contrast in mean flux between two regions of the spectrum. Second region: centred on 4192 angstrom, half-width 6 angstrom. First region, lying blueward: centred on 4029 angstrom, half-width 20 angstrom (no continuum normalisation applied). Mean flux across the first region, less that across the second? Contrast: 0.57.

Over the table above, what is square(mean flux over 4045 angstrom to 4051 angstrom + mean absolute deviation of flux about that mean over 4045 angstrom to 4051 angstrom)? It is 36.8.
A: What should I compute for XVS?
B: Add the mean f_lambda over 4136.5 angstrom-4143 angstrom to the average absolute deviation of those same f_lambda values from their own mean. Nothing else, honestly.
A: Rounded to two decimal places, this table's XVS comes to 6.05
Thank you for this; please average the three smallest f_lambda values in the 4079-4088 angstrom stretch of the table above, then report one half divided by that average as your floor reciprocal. 0.079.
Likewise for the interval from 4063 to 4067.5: 0.082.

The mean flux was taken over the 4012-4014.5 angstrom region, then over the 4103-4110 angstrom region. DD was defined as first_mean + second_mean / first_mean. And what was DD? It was 7.20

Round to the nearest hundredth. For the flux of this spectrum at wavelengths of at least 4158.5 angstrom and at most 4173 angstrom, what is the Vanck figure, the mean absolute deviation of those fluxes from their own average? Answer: 0.10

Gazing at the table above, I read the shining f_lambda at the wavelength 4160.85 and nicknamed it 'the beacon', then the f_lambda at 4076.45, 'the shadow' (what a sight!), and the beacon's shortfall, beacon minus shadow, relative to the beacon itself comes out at -0.10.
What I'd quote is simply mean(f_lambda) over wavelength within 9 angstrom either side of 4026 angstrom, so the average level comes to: 6.10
